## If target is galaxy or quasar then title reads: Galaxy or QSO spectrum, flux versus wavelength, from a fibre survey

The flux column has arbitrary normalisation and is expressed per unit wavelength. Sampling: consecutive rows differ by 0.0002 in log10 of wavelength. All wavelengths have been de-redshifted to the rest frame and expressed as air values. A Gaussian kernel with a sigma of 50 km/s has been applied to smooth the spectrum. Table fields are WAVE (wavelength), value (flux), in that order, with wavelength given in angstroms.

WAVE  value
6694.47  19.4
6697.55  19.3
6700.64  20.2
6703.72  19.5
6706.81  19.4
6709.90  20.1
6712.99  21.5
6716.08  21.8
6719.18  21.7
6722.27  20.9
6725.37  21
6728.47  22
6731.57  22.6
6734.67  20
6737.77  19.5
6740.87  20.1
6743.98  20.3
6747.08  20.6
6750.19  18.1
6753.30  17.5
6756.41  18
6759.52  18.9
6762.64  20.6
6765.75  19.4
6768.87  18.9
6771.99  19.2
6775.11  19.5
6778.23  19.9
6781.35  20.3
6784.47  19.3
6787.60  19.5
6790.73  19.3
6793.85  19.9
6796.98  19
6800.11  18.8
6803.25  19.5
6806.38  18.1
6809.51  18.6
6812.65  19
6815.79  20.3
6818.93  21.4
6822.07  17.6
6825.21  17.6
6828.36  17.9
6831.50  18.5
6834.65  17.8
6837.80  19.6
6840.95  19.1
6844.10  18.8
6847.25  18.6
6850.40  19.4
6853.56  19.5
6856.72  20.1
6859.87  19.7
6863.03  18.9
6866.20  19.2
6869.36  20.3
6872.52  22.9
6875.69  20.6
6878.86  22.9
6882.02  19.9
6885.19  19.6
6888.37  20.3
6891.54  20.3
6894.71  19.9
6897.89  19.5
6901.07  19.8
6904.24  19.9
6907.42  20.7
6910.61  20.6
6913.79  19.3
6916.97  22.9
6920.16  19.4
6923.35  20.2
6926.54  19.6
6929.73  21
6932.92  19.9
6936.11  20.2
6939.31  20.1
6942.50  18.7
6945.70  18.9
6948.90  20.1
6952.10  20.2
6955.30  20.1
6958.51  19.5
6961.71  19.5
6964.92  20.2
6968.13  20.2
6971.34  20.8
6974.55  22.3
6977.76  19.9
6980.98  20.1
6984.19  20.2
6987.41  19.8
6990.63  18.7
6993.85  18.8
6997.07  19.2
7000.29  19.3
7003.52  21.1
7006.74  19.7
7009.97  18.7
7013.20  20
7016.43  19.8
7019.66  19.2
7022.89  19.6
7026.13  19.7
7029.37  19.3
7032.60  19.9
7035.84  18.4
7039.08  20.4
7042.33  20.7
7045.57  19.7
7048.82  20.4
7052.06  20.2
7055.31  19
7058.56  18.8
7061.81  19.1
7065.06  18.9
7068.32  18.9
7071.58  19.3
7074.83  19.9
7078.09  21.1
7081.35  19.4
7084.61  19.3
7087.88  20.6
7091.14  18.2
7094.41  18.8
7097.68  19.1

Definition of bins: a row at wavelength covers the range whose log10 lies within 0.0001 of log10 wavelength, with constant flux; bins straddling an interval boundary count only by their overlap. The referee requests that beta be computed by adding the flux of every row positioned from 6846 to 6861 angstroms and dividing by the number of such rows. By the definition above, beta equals 19.5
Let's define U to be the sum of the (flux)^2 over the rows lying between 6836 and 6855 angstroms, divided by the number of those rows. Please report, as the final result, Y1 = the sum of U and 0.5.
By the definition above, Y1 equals 368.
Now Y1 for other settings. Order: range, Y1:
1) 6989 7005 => 378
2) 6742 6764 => 368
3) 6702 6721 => 429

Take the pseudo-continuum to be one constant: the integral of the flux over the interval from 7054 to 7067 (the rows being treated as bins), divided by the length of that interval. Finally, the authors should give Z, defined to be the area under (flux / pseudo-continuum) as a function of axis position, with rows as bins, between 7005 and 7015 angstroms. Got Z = 10.3 angstroms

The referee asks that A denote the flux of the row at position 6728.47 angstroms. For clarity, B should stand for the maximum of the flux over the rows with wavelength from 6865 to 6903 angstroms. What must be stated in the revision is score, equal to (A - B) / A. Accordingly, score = -0.041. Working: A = 22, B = 22.9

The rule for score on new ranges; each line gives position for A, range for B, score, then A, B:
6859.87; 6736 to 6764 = -0.046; 19.7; 20.6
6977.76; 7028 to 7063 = -0.040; 19.9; 20.7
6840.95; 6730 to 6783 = -0.183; 19.1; 22.6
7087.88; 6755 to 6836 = -0.039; 20.6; 21.4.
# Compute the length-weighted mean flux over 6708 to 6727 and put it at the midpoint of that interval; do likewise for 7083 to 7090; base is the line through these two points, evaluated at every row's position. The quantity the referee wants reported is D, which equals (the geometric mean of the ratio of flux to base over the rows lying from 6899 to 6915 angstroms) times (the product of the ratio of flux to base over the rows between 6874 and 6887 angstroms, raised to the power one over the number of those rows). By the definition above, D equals 0.988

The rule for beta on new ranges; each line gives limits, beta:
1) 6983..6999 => 19.3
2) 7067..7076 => 19.4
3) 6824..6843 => 18.4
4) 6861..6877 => 20.4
